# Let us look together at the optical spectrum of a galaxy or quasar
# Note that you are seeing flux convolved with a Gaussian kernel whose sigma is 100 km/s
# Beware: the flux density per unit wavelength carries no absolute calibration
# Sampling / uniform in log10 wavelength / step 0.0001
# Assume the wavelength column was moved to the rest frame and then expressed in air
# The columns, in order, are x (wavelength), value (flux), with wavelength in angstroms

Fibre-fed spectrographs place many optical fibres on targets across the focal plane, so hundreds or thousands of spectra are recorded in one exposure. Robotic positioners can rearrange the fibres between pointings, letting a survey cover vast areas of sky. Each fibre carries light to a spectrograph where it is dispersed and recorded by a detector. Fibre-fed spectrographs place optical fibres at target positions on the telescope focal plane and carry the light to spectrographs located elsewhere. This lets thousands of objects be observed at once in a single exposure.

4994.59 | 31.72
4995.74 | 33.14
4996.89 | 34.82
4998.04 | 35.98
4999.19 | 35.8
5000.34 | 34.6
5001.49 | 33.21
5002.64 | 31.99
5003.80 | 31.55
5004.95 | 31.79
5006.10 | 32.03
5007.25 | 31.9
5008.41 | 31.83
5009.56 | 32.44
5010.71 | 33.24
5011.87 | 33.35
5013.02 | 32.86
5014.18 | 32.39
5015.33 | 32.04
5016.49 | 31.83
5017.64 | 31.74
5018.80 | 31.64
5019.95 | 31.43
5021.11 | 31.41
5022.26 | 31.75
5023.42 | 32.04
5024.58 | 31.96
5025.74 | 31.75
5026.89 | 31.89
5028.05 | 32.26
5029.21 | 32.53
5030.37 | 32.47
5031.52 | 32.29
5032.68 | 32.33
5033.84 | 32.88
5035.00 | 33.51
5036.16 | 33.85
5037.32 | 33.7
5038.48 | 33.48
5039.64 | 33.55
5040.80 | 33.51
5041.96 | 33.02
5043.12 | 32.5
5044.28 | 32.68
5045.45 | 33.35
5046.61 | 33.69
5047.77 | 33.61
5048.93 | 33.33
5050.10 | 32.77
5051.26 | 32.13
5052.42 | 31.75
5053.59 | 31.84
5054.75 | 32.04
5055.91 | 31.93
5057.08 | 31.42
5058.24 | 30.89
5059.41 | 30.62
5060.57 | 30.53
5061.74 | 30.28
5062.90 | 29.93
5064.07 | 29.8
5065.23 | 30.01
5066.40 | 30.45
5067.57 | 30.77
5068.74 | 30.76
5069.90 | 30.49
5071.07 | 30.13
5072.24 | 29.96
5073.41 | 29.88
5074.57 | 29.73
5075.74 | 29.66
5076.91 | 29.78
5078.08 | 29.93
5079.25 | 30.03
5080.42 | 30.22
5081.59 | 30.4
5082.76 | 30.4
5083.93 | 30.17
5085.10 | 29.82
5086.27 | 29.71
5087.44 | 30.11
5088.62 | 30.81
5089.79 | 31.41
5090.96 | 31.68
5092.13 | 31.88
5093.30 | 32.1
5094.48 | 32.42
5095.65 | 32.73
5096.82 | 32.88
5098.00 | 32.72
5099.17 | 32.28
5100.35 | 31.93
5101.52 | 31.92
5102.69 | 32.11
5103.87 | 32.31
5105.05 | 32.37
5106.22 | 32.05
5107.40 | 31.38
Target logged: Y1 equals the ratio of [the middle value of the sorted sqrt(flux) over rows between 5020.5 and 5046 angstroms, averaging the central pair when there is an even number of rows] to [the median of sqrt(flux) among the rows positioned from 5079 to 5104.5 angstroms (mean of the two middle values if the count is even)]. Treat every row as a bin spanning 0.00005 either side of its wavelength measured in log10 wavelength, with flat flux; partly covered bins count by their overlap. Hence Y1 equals 1.01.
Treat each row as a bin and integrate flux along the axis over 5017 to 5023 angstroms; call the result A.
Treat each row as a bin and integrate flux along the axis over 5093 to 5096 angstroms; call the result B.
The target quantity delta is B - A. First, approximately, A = 190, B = 97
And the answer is -93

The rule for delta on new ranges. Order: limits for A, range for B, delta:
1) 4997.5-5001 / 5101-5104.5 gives -12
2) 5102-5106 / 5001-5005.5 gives 15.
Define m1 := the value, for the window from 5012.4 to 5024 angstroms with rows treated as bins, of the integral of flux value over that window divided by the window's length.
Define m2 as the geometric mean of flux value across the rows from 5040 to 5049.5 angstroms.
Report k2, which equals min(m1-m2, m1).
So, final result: -1.3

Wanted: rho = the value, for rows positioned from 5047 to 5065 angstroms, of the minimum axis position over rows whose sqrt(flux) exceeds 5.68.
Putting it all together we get 5047.77 angstroms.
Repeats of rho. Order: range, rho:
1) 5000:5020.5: 5000.34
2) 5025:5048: 5029.21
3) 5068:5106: 5094.48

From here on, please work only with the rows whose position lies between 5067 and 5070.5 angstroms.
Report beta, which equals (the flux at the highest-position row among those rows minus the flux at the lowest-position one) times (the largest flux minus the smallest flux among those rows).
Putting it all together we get -0.1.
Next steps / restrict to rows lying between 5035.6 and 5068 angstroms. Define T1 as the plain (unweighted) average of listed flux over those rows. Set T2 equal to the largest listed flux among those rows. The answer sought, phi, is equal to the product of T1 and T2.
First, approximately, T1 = 32.1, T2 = 33.85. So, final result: 1085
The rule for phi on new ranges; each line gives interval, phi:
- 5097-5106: 1055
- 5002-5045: 1097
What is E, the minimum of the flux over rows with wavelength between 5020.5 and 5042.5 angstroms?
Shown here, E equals 31.41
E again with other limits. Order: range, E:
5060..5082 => 29.66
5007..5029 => 31.41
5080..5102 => 29.71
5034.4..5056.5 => 31.75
